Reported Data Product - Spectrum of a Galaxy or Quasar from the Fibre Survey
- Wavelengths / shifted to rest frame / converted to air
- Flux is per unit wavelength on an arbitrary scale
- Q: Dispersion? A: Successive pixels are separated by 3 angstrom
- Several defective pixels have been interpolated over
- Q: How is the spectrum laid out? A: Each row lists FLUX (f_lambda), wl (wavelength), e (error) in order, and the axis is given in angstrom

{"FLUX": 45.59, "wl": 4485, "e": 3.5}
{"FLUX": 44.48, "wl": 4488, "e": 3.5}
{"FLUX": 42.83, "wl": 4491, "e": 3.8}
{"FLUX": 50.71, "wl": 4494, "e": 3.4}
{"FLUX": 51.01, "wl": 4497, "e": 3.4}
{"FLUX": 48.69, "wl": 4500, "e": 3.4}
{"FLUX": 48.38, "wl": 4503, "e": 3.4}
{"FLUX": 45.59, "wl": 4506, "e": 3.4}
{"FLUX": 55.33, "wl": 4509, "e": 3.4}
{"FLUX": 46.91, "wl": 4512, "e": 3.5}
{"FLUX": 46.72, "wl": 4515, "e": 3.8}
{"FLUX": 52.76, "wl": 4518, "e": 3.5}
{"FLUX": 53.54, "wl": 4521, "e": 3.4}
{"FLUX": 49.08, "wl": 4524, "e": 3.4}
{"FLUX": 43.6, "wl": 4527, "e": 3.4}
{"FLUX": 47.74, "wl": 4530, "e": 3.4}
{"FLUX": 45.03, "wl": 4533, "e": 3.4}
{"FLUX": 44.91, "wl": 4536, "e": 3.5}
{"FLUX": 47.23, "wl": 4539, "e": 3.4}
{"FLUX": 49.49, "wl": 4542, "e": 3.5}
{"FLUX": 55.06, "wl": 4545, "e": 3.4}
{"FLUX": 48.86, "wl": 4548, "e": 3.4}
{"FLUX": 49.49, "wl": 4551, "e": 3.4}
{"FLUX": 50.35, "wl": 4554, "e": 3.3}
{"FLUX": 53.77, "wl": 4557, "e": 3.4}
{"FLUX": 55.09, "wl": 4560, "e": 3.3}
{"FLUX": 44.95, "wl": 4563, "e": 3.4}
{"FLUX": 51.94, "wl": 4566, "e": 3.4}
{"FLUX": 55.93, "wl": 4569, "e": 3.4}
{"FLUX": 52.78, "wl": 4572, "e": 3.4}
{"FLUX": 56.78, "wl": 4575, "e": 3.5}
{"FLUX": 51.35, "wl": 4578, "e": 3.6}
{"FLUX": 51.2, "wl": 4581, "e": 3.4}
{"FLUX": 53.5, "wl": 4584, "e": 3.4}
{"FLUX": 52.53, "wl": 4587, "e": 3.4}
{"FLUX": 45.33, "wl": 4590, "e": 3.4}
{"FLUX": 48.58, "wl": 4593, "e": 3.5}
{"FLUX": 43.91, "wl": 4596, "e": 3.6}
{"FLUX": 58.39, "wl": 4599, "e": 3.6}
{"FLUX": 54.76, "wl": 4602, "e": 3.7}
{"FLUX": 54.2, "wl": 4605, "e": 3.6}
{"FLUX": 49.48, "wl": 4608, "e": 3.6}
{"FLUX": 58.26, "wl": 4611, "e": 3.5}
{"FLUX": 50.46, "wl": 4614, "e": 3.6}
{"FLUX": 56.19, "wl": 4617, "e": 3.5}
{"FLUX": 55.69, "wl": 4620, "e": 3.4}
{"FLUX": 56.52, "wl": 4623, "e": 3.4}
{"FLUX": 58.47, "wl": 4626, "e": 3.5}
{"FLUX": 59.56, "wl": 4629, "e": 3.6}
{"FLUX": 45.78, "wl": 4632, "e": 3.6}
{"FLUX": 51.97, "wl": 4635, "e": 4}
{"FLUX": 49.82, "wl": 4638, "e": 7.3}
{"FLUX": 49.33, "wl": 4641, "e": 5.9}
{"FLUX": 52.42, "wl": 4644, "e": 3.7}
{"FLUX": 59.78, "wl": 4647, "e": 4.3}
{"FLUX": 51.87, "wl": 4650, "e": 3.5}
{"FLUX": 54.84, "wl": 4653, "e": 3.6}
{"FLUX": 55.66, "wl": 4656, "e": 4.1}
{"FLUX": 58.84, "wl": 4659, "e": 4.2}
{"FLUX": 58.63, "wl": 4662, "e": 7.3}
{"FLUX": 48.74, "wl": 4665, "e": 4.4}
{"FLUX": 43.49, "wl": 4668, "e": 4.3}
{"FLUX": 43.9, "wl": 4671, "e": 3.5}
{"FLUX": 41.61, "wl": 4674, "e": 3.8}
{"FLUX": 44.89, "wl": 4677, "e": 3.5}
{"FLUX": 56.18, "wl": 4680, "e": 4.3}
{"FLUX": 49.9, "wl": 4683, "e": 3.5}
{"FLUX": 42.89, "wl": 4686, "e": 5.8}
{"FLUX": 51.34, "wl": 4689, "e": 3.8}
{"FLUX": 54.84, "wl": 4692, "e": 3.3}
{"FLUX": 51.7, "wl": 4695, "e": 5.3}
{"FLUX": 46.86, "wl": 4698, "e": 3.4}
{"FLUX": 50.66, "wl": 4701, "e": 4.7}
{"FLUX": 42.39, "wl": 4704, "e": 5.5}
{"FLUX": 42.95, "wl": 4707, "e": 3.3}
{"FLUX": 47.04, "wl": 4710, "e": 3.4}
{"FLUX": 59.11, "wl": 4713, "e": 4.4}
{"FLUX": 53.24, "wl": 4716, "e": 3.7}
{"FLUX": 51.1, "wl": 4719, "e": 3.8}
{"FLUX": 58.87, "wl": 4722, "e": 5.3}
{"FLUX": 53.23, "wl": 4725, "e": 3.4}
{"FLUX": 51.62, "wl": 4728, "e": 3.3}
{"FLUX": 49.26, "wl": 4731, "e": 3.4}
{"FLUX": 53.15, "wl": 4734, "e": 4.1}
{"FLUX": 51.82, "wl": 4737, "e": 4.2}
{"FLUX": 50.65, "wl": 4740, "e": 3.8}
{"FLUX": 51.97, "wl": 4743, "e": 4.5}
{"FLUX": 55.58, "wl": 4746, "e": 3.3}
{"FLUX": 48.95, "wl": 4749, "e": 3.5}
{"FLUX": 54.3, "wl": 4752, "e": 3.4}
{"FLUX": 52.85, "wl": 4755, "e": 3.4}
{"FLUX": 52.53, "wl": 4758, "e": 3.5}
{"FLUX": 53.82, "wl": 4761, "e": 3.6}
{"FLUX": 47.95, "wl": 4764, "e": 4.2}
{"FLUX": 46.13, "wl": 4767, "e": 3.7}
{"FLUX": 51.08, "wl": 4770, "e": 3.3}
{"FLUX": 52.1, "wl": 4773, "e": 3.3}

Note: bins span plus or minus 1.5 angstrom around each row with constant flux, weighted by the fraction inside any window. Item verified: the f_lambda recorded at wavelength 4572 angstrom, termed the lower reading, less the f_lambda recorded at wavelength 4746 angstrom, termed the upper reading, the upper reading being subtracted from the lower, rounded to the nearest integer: -3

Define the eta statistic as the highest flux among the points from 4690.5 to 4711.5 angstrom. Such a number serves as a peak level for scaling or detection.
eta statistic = 54.84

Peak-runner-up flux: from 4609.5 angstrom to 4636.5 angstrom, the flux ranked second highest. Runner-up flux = 58.47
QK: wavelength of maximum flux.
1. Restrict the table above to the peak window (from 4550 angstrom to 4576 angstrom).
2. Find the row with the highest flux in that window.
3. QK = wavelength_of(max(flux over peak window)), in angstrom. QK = 4575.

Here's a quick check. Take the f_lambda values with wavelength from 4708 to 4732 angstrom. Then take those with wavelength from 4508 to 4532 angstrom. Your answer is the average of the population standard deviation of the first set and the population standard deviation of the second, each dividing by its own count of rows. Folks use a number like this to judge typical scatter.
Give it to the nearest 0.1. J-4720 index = 3.9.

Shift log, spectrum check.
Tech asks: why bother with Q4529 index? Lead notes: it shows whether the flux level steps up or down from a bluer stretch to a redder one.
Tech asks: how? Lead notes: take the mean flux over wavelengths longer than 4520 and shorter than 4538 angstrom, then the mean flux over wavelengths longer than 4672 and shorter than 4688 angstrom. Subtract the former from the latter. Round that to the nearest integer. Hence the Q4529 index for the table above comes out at 0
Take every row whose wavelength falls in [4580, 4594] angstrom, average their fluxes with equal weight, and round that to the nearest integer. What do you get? 50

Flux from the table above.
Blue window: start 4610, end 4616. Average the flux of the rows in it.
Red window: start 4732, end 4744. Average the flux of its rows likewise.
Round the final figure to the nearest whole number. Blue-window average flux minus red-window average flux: 2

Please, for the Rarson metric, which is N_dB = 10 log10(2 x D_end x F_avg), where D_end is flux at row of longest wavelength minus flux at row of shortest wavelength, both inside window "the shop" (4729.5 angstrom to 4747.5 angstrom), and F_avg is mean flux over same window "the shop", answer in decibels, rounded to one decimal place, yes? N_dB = 28.2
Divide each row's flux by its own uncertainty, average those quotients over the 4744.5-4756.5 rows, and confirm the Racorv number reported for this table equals 15.6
